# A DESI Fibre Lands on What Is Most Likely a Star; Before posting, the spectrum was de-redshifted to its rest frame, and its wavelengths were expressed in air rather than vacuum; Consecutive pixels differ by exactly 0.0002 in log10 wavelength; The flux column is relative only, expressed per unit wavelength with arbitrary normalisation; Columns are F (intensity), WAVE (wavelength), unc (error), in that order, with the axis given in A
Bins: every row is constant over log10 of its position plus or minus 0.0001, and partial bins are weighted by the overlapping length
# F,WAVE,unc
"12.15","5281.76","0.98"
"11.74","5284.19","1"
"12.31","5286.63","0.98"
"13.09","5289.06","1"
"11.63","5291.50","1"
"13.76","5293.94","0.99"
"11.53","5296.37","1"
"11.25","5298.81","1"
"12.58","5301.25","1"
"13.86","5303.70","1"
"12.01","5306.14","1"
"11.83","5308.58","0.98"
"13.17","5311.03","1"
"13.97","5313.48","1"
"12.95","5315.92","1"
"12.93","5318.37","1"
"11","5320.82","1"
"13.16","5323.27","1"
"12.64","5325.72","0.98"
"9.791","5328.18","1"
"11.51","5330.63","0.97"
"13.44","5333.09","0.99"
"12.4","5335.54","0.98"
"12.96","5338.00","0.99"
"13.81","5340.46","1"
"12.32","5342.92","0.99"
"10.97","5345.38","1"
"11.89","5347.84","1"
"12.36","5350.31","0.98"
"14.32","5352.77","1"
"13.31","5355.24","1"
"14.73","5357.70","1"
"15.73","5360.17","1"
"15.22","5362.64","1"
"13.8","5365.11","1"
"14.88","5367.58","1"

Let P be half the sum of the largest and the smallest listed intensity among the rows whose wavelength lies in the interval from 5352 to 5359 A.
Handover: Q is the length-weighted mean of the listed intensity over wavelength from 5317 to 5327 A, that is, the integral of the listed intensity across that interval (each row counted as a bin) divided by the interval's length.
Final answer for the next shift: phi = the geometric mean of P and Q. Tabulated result 13.2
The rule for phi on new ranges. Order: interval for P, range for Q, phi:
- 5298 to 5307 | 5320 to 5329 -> 12.1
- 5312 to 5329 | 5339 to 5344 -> 12.5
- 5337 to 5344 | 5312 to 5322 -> 12.9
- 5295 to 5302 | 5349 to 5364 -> 13.0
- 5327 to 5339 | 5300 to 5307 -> 12.2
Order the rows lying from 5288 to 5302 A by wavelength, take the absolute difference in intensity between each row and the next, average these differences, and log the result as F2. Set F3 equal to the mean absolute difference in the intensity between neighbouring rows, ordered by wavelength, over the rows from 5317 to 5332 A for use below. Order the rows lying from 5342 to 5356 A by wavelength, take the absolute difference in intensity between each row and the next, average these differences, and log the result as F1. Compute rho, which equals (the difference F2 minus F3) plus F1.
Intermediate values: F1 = 1.1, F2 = 1.49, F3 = 1.84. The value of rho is 0.8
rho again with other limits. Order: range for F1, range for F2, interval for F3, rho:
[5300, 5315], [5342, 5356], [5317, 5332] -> 0.4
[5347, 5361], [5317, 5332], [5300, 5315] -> 1.9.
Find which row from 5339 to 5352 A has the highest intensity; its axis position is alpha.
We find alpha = 5340.46 A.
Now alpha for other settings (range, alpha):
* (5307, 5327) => 5313.48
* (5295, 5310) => 5303.70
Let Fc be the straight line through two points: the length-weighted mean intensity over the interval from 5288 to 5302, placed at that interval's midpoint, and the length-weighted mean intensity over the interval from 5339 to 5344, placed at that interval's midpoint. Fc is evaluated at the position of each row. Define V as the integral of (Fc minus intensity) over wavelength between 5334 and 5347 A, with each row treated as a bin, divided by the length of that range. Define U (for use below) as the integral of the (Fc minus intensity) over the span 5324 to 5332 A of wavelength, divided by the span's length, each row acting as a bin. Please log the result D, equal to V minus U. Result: -0.8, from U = 1.4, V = 0.6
